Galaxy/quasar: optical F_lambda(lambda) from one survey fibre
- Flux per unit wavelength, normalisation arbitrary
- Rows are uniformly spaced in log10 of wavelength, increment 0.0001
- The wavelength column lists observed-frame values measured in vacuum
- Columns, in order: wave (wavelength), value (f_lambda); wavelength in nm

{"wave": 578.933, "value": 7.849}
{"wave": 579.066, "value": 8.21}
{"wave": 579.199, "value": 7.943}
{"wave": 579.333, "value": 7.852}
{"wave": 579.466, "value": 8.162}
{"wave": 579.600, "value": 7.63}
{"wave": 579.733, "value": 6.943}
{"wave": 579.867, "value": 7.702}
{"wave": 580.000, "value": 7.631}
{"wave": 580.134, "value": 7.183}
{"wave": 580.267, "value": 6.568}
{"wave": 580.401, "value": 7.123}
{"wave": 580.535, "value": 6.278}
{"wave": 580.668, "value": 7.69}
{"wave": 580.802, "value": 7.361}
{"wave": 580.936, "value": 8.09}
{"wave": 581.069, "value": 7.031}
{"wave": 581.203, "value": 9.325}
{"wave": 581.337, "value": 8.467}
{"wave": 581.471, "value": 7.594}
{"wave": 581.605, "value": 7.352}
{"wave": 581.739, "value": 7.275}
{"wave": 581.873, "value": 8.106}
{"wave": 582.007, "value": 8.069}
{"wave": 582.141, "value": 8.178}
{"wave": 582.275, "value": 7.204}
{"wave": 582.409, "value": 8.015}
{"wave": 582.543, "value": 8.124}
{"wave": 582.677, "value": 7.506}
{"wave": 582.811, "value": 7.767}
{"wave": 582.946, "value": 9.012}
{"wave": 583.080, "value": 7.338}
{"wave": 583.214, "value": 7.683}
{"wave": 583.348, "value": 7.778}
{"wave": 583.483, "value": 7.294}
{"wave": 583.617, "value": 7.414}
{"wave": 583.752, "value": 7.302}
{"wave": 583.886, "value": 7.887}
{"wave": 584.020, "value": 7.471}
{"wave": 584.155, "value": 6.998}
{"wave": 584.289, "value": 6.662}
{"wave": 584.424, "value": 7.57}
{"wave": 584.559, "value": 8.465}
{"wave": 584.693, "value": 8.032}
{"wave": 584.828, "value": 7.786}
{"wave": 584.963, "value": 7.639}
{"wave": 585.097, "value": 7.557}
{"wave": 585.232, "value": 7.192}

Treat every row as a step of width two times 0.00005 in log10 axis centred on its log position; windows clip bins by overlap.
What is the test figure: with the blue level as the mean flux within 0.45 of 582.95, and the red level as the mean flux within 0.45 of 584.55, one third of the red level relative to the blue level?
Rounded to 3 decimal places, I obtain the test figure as 0.321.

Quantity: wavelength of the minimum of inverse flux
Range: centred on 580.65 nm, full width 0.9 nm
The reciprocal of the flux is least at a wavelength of 580.936 nm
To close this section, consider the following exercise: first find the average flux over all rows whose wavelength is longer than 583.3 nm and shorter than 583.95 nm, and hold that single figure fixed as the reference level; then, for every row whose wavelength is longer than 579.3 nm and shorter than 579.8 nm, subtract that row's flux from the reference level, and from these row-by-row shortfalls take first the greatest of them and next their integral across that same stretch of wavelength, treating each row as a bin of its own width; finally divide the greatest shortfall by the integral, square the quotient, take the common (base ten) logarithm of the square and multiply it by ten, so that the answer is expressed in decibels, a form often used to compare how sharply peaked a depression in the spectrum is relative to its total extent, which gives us 20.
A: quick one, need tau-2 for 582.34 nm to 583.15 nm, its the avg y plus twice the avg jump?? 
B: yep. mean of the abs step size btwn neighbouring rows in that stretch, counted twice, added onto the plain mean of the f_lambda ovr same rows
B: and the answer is 9.5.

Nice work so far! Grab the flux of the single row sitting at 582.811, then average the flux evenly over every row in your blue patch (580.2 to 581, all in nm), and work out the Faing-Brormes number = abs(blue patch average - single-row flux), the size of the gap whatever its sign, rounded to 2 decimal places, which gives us 0.58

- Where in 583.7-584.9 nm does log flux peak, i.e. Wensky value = 584.559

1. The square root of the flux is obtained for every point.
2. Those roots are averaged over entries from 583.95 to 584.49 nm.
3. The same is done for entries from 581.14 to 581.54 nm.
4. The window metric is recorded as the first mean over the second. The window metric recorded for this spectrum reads 0.92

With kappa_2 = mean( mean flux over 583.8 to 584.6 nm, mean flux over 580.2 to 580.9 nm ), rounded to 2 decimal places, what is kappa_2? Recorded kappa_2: 7.26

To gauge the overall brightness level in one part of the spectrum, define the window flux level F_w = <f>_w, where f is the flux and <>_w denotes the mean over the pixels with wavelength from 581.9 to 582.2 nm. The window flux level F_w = 8.12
